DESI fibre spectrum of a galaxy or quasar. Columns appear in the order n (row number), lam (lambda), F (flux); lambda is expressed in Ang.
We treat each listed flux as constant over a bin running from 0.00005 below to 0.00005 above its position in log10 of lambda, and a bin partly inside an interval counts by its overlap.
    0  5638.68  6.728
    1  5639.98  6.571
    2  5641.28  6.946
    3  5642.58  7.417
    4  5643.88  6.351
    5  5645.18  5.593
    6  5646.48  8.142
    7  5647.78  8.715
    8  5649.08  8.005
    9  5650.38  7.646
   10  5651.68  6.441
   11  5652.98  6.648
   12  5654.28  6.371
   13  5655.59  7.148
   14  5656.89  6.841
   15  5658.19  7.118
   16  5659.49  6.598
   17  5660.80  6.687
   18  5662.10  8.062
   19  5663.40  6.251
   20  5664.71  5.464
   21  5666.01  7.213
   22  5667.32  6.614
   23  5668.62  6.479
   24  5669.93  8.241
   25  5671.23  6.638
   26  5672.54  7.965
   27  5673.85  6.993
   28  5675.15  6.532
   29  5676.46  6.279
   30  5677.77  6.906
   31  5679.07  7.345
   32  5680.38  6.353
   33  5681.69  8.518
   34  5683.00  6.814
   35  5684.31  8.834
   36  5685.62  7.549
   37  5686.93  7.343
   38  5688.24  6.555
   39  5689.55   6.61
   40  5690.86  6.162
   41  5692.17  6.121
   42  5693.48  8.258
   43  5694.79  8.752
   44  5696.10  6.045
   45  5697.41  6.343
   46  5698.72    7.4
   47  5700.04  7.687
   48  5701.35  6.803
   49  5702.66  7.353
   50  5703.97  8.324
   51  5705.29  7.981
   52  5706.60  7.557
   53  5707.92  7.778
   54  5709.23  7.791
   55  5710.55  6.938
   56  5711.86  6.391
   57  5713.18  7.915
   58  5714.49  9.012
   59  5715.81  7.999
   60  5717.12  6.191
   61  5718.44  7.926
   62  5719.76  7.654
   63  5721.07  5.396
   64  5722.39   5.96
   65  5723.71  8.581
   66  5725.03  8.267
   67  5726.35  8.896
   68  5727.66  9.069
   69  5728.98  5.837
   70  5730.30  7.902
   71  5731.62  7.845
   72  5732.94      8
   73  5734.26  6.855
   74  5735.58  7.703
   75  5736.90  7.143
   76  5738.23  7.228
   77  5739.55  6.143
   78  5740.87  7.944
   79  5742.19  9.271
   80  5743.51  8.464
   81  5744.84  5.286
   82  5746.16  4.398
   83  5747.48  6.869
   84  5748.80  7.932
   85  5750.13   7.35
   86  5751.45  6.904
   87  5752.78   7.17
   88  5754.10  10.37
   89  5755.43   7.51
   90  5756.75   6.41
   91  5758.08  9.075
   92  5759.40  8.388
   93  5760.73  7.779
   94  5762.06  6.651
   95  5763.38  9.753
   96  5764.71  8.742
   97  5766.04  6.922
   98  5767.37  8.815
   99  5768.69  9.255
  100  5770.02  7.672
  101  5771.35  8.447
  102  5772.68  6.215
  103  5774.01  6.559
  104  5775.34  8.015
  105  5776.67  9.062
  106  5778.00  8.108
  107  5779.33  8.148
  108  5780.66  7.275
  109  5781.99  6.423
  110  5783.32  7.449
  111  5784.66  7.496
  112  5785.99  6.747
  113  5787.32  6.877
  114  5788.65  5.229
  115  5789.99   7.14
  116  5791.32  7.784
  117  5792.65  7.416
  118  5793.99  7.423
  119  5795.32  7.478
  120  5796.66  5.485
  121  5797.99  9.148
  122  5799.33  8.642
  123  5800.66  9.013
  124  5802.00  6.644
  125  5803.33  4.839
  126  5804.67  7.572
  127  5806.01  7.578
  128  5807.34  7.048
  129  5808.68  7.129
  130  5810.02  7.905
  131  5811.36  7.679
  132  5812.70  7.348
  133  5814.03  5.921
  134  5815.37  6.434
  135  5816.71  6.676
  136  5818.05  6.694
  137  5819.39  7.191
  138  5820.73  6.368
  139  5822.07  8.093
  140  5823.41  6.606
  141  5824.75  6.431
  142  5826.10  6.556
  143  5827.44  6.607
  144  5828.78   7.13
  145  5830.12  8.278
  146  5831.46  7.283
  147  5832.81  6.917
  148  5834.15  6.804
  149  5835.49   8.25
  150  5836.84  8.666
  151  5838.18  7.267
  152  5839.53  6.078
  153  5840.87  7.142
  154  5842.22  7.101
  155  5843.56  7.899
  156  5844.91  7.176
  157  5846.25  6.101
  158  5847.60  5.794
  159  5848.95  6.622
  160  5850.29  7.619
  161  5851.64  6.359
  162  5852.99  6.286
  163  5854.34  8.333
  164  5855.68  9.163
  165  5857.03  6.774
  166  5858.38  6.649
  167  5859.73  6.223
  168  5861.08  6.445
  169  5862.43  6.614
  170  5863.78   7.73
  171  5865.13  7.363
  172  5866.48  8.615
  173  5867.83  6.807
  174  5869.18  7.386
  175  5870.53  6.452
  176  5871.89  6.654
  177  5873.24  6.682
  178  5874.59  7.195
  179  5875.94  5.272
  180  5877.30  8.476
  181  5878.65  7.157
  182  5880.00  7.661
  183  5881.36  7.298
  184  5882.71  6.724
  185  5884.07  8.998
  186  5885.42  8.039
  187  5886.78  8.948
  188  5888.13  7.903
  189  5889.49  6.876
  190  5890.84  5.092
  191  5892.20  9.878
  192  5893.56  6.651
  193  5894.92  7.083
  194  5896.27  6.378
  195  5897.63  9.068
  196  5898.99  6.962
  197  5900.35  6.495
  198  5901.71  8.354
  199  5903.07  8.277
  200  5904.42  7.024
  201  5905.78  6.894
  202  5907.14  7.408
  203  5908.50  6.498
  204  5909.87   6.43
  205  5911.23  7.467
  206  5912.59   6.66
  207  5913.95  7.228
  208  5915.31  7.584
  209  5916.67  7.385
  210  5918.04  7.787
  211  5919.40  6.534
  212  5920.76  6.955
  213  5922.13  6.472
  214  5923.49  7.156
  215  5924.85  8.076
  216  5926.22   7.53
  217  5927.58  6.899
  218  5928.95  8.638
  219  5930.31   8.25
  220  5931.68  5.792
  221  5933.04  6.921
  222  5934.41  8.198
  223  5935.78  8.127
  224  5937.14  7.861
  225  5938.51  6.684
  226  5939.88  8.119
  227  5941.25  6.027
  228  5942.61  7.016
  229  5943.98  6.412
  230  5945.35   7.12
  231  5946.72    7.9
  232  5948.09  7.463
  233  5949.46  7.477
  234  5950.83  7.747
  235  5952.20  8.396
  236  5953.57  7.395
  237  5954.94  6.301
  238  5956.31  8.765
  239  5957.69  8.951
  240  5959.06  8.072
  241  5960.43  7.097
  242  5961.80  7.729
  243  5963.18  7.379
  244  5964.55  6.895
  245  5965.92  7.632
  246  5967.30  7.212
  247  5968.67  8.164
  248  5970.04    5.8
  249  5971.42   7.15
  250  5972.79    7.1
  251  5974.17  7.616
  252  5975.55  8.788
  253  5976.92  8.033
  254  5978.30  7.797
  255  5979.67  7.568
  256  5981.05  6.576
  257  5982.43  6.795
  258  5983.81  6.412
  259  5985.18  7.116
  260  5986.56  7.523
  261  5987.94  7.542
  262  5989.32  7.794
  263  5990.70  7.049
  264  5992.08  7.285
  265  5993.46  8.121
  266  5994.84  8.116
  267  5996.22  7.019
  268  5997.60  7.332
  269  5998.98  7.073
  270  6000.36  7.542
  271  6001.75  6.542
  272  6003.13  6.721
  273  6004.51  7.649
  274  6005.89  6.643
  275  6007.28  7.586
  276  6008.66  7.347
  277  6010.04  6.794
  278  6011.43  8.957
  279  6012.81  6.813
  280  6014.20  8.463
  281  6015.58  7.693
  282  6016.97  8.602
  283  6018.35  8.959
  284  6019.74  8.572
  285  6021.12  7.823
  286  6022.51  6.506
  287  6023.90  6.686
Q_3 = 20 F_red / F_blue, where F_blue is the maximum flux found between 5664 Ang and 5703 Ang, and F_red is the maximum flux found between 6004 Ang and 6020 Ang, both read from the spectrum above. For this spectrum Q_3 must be 20.3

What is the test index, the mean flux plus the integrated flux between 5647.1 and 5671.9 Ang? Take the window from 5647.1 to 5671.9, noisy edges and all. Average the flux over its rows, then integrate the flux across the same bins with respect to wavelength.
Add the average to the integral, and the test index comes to 181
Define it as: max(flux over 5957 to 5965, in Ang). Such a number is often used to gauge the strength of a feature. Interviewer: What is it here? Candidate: 8.951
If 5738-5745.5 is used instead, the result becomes 9.271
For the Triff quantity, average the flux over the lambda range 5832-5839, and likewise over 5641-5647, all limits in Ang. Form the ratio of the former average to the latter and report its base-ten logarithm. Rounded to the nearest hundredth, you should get 0.04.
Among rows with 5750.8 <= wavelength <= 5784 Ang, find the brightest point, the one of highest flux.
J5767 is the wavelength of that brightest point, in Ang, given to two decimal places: 5754.10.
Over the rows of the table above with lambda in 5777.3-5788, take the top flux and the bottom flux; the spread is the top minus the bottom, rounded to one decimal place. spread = 1.7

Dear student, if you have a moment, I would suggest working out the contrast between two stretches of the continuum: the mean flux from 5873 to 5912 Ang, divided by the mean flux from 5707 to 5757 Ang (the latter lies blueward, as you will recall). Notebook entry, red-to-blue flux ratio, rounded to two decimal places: 0.99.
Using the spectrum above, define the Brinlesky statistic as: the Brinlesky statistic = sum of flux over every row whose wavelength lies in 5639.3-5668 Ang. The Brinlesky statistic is 153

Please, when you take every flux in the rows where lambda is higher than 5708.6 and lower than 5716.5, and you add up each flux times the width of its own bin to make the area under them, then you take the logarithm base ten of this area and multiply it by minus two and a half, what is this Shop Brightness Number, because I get -4.46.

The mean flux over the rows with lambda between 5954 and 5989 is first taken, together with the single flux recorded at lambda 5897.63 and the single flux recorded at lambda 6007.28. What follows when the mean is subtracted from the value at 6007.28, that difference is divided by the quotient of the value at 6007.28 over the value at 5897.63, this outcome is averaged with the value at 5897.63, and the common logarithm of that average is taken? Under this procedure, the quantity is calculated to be 0.66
